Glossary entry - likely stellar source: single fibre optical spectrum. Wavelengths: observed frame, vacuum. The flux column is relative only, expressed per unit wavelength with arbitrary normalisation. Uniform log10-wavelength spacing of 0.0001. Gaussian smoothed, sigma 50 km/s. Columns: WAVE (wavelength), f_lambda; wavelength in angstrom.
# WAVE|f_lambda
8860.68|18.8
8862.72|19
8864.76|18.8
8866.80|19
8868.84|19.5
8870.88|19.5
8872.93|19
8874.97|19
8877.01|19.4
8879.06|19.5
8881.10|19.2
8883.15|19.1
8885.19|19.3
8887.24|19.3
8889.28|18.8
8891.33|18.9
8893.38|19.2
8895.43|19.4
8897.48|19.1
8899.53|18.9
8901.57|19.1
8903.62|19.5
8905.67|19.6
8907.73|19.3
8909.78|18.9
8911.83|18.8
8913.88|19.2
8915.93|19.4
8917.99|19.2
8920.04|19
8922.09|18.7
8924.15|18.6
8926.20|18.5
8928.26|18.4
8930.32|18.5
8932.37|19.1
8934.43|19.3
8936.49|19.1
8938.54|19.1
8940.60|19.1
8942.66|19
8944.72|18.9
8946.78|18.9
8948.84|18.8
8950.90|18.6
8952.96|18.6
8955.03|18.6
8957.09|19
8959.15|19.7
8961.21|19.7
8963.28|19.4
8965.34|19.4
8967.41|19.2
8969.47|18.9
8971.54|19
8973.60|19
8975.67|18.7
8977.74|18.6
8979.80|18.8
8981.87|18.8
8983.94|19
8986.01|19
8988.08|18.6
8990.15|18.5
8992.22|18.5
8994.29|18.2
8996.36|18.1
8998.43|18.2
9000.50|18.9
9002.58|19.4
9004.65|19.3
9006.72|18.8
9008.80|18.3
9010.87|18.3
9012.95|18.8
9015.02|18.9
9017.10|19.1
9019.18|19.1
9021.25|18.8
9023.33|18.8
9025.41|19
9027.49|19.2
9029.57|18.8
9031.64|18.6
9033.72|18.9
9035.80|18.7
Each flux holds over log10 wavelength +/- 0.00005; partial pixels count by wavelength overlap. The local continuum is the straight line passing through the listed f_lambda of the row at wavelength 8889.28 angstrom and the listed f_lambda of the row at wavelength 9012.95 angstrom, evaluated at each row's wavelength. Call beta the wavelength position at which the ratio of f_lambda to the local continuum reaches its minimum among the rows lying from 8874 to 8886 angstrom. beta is 8874.97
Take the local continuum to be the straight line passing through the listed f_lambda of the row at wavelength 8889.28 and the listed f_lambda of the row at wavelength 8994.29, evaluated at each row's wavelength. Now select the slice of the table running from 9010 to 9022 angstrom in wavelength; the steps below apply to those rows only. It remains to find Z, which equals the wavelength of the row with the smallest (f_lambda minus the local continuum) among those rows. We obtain 9010.87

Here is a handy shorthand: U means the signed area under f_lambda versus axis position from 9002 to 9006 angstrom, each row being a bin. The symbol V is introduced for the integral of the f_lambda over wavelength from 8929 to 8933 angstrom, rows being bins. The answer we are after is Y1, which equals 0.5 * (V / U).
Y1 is 0.485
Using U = 77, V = 75.0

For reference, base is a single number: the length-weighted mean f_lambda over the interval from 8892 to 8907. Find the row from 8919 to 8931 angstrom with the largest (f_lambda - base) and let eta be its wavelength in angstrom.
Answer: 8920.04 angstrom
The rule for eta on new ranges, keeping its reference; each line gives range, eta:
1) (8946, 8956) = 8946.78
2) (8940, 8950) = 8940.60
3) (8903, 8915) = 8905.67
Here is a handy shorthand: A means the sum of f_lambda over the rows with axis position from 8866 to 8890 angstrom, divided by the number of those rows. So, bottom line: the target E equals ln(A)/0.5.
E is 5.91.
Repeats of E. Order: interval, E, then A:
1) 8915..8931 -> 5.87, 18.8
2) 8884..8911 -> 5.91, 19.2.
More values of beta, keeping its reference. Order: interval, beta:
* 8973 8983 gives 8977.74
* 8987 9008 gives 8996.36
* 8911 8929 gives 8928.26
